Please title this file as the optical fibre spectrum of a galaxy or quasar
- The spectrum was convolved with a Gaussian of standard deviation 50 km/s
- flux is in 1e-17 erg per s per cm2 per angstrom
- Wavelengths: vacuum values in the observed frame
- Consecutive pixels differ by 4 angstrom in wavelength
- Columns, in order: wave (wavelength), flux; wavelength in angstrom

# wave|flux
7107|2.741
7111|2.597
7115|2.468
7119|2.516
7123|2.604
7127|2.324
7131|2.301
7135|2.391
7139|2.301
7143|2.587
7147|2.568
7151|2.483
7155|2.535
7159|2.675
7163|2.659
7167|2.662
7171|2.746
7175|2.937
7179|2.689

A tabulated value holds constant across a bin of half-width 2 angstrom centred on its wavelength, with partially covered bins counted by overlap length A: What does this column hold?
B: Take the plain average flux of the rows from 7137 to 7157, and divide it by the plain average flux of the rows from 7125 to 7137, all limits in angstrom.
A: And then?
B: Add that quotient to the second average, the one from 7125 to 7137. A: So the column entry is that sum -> 3.41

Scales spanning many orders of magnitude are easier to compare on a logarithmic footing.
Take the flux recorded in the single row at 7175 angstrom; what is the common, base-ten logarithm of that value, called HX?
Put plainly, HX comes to 0.468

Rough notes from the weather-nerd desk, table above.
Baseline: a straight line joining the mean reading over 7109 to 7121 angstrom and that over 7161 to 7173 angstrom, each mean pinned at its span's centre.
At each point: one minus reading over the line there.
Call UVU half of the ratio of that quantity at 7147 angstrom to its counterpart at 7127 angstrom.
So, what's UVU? 0.12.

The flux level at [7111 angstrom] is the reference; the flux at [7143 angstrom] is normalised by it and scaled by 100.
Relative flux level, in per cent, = 100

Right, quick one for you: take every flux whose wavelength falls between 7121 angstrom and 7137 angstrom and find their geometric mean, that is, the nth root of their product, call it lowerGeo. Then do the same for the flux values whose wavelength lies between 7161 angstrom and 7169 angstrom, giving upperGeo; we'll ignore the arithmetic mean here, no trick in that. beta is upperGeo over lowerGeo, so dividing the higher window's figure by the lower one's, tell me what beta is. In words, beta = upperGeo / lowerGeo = 1.11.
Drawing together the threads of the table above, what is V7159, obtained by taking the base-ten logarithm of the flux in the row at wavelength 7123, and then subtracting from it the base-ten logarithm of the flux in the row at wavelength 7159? -0.012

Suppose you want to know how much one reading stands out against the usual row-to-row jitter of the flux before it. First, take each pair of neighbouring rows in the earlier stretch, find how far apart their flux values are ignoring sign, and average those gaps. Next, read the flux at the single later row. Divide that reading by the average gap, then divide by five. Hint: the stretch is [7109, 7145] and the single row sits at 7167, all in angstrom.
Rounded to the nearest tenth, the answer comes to 4.1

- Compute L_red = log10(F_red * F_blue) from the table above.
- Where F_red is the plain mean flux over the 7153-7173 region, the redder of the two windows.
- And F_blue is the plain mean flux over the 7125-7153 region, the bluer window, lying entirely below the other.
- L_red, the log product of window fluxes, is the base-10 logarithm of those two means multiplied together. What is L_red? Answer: 0.808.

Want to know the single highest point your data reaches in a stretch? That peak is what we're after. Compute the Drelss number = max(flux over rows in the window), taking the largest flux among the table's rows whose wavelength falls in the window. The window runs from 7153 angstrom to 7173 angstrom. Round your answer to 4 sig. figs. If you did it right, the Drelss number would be 2.746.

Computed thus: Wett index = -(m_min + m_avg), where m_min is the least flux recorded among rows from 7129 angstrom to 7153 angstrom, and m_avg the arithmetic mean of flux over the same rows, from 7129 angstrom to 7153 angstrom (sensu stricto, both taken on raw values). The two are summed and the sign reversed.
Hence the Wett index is -4.74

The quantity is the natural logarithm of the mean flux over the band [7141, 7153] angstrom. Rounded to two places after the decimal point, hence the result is 0.93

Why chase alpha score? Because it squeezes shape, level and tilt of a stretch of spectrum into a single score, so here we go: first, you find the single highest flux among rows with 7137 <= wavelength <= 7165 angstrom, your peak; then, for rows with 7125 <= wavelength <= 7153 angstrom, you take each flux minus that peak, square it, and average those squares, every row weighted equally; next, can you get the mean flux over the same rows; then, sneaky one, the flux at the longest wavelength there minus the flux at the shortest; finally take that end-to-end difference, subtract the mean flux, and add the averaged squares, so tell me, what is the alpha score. -2.19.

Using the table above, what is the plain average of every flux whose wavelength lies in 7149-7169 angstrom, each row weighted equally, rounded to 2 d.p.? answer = 2.60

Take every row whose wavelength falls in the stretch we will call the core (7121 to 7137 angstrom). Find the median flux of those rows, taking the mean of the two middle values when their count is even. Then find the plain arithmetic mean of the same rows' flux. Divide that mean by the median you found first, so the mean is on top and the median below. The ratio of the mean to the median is 1.02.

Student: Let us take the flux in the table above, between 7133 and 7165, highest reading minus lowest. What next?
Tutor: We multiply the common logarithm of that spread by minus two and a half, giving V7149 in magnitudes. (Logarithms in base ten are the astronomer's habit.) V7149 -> 1.1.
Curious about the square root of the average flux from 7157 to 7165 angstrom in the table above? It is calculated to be 1.63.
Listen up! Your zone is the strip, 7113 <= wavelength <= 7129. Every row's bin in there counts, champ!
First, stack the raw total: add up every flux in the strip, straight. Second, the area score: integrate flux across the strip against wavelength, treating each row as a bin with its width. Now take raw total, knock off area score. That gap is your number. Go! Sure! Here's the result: -30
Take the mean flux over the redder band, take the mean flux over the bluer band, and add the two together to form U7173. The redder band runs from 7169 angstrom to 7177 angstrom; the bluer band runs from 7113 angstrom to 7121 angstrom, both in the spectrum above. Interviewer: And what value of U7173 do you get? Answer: 5.33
